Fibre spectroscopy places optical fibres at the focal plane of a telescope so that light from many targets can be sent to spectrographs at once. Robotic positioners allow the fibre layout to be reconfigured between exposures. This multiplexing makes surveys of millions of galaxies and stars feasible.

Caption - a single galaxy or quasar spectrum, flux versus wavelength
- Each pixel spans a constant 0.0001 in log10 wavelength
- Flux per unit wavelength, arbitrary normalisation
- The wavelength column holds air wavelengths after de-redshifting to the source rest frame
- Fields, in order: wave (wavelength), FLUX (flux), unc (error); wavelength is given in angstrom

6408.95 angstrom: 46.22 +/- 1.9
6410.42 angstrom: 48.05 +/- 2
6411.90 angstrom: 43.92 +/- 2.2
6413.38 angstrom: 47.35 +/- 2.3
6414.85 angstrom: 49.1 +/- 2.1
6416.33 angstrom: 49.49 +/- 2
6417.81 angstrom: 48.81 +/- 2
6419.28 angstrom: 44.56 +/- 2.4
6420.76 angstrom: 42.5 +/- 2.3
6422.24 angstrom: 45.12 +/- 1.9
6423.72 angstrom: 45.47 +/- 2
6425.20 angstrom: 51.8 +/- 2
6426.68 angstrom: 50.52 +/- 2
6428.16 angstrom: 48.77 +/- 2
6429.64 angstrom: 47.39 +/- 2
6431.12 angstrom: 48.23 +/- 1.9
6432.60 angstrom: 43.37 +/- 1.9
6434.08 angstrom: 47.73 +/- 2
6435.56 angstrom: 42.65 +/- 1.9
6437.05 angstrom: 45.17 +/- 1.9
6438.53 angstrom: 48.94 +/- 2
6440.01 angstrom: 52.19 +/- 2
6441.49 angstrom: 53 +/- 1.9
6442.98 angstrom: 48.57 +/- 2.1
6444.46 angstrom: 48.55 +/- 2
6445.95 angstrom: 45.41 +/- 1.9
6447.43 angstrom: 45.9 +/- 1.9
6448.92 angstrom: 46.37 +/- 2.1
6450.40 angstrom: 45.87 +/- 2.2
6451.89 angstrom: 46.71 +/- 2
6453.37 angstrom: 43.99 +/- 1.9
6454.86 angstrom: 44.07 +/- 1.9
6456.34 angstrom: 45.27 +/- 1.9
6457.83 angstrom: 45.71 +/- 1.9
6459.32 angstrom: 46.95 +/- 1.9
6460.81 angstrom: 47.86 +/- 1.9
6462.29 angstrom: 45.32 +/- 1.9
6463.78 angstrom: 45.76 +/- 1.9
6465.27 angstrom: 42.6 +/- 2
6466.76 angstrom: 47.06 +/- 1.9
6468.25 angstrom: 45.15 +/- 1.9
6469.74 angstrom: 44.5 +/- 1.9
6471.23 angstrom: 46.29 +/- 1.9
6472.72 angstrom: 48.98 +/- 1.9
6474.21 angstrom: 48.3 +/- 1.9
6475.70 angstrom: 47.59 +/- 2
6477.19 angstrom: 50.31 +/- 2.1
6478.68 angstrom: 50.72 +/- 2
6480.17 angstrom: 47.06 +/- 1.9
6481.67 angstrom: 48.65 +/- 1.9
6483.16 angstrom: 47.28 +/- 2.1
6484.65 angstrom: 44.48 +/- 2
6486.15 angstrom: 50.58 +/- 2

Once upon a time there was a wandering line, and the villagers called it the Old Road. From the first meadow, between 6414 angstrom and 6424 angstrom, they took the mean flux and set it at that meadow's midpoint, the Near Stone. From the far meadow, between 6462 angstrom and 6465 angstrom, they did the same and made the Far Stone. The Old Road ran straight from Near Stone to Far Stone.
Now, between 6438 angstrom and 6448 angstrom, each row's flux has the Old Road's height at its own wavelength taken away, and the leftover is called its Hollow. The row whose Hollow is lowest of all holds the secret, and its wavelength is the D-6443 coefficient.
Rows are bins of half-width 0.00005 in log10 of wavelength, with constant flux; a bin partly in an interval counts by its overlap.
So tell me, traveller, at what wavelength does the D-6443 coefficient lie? 6445.95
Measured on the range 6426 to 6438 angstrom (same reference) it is 6435.56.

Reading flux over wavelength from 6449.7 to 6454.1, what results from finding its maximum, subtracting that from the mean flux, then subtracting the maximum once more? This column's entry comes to -47.9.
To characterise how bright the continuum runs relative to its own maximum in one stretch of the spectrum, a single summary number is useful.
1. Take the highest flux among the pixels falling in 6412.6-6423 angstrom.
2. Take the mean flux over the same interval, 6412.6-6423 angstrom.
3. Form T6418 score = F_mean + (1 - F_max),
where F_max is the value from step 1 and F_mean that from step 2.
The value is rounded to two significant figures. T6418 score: -1.8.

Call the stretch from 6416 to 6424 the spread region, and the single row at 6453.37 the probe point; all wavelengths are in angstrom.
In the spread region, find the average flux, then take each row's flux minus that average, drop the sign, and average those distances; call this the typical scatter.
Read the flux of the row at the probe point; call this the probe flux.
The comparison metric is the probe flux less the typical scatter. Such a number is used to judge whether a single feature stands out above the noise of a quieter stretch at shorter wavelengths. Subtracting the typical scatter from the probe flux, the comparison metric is 41.9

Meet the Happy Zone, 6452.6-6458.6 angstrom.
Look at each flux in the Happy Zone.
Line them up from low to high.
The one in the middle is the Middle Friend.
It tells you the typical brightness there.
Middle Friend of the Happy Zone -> 44.7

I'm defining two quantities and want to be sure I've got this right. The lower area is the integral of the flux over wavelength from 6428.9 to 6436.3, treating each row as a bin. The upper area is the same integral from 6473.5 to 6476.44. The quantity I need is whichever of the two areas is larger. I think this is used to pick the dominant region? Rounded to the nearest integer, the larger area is 340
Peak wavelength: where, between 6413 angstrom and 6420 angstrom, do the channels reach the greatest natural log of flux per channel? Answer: 6416.33 angstrom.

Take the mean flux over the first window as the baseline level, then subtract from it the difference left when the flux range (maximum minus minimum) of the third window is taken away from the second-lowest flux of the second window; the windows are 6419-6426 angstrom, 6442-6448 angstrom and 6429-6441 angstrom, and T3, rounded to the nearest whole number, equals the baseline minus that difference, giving 10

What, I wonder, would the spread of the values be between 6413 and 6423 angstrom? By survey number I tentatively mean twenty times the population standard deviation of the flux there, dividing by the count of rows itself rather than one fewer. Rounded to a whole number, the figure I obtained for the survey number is 50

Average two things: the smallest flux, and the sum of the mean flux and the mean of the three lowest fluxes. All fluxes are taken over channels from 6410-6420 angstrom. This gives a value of 68.3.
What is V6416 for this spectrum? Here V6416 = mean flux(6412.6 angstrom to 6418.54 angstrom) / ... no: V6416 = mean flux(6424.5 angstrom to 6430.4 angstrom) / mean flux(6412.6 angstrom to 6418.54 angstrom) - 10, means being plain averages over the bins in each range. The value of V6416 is -8.98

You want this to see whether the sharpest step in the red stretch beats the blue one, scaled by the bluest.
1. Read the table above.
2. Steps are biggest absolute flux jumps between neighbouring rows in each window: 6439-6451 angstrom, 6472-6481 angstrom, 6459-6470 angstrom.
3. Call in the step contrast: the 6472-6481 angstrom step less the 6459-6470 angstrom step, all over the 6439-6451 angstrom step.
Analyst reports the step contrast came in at -0.18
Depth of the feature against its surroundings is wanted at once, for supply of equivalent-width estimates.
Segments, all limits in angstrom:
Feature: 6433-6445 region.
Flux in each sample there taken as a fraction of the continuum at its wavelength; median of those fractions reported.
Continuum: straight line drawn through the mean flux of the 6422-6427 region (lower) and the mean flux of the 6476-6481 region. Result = 0.999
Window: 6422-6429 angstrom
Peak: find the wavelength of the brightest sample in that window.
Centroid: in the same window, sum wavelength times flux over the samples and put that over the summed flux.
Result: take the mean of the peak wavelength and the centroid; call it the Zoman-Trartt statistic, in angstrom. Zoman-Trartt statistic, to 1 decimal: 6425.2 angstrom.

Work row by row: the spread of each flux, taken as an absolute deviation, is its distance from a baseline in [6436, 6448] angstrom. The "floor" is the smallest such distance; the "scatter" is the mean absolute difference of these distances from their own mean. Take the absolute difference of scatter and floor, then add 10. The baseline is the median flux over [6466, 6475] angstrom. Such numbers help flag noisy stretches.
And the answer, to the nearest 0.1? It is 10.8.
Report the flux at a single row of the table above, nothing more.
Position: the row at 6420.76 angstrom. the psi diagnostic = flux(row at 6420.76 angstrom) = 42.5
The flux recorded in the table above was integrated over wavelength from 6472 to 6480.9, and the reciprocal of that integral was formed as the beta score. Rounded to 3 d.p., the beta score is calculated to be 0.002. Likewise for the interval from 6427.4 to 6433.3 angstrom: 0.004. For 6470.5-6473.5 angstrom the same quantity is 0.007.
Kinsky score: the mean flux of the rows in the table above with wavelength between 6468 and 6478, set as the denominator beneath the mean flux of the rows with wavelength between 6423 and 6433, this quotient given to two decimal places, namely 1.01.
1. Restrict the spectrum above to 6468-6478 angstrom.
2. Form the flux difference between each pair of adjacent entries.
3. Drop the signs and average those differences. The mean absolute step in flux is 1.5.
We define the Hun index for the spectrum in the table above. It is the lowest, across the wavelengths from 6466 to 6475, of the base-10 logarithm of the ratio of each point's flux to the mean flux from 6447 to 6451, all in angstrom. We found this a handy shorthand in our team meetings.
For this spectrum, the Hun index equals -0.015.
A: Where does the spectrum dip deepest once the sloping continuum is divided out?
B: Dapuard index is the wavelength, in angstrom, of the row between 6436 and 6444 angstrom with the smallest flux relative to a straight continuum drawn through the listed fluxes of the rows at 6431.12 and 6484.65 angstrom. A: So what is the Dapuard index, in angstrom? 6437.05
